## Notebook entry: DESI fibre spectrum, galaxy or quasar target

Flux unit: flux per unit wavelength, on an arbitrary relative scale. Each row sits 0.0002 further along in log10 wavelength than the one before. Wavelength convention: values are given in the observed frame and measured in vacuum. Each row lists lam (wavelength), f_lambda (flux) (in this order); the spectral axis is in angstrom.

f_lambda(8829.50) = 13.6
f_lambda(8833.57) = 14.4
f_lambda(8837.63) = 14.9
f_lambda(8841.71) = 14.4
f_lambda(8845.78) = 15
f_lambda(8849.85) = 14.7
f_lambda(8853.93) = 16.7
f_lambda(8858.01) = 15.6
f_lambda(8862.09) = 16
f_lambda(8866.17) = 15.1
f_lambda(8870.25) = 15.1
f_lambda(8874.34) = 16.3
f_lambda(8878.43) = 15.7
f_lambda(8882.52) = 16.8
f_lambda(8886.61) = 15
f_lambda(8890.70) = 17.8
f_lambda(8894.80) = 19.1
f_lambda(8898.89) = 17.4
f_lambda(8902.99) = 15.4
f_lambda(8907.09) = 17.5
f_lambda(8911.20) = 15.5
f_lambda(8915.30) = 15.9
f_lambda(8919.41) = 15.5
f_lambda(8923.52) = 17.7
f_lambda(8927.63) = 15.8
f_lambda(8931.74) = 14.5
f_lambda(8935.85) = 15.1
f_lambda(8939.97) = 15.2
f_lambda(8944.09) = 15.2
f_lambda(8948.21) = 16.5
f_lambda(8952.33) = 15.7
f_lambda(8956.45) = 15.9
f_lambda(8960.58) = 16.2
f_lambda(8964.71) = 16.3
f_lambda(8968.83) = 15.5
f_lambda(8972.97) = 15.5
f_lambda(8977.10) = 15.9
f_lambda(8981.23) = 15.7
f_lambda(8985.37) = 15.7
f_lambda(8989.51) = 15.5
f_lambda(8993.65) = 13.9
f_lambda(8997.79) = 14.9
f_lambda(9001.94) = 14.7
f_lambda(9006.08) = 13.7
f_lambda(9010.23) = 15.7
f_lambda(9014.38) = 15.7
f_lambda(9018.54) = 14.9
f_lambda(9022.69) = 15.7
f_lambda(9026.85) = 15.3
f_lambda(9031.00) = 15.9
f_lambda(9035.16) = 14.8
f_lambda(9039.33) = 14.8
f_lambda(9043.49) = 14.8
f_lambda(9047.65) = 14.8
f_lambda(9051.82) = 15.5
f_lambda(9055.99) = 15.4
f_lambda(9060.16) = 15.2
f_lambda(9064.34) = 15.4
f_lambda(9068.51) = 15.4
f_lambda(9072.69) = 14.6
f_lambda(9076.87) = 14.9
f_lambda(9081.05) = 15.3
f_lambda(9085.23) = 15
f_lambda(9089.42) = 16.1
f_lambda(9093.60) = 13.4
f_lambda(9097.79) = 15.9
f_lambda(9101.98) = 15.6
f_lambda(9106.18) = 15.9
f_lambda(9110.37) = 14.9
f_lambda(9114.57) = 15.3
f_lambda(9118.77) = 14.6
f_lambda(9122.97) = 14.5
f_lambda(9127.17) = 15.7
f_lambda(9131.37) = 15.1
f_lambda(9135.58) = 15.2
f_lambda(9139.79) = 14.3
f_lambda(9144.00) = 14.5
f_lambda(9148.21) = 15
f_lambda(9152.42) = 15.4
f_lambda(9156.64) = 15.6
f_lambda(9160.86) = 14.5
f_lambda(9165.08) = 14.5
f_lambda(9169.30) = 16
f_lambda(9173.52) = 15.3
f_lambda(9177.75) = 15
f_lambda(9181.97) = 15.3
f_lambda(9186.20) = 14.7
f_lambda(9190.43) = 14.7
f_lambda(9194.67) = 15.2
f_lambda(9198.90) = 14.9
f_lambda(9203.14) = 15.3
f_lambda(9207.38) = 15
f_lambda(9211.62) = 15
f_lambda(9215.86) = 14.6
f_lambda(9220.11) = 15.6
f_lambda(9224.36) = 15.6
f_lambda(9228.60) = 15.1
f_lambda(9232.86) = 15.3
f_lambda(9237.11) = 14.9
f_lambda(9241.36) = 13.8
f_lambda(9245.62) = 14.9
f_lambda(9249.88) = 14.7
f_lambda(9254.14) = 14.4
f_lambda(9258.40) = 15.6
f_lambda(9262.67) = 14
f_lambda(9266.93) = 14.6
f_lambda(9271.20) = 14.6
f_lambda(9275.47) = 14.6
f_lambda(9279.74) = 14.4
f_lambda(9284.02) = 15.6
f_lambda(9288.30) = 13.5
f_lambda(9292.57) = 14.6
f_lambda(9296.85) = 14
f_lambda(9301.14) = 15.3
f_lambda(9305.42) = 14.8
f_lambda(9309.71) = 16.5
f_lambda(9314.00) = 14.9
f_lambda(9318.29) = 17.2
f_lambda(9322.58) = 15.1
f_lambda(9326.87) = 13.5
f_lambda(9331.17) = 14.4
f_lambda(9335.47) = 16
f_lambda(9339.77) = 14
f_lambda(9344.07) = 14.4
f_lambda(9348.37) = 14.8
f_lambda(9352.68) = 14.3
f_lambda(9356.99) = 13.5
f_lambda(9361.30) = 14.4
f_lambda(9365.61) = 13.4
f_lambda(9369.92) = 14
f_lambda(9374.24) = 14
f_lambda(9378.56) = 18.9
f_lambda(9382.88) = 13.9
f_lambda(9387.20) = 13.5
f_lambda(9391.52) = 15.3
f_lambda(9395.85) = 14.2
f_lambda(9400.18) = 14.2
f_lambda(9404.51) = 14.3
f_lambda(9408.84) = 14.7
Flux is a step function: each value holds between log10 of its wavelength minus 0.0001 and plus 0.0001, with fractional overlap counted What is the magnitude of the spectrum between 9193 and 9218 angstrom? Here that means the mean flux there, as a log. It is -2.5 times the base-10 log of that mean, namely -2.940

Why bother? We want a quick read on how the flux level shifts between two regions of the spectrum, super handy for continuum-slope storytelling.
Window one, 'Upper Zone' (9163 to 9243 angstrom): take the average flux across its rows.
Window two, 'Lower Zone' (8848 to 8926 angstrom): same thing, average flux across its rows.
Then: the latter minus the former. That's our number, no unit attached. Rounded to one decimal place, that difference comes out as 1.2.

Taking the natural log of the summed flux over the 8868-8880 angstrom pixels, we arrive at 3.85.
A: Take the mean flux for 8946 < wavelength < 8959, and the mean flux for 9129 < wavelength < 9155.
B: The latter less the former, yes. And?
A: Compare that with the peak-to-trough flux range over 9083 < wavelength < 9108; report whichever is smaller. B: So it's -1.1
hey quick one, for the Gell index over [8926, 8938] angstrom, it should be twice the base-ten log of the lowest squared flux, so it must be 4.65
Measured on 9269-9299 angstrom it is 4.52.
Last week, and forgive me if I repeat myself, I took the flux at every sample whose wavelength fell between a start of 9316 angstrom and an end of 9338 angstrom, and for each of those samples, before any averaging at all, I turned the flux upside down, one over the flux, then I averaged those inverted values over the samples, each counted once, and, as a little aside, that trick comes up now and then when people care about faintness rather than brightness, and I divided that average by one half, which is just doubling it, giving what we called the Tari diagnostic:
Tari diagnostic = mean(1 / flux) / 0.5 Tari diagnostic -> 0.132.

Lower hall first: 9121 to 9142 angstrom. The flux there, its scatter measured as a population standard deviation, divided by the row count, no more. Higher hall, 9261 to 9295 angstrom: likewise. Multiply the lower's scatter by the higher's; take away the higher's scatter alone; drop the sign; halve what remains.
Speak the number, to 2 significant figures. 0.14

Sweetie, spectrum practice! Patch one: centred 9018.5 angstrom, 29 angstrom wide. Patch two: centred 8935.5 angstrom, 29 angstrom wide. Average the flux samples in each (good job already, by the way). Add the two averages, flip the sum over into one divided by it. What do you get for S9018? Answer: 0.0323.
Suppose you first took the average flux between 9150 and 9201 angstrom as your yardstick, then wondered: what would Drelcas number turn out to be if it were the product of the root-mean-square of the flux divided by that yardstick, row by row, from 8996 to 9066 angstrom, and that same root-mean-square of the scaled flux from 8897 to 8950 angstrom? 1.06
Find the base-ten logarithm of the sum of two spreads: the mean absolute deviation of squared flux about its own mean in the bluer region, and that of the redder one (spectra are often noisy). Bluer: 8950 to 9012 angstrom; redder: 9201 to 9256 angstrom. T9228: 1.45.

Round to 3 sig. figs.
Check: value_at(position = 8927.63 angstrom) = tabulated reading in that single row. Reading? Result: 15.8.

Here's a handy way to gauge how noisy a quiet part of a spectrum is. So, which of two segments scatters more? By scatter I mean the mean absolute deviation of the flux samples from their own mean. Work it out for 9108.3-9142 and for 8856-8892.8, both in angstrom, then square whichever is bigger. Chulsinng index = 0.50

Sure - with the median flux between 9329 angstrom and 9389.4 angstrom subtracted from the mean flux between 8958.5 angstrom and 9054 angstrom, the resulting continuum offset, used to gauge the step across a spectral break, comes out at 1.1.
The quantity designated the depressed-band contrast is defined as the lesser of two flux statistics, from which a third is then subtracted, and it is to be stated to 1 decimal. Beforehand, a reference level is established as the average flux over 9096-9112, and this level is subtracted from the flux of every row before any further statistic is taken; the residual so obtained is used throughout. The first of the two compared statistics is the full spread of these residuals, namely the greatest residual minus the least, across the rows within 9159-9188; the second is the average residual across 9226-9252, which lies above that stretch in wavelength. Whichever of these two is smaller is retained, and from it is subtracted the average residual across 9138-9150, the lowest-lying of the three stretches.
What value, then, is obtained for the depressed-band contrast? 0.2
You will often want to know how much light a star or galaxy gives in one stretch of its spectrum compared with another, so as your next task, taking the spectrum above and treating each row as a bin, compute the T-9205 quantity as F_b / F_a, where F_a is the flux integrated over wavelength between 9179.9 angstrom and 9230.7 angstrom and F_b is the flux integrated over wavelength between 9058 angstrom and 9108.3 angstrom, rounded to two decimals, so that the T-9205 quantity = 1.00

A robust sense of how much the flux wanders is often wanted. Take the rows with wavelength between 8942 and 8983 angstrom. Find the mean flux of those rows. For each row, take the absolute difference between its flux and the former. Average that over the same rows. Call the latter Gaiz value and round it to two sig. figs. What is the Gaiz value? 0.32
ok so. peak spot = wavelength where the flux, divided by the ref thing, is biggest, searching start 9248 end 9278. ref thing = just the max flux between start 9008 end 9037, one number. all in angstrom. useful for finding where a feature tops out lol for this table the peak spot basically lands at 9258.40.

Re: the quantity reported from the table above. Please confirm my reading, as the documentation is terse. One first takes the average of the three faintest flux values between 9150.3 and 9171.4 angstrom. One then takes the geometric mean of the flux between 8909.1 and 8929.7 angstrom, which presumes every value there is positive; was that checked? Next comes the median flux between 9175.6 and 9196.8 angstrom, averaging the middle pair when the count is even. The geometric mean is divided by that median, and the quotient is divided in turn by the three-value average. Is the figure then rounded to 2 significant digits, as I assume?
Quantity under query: 0.072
